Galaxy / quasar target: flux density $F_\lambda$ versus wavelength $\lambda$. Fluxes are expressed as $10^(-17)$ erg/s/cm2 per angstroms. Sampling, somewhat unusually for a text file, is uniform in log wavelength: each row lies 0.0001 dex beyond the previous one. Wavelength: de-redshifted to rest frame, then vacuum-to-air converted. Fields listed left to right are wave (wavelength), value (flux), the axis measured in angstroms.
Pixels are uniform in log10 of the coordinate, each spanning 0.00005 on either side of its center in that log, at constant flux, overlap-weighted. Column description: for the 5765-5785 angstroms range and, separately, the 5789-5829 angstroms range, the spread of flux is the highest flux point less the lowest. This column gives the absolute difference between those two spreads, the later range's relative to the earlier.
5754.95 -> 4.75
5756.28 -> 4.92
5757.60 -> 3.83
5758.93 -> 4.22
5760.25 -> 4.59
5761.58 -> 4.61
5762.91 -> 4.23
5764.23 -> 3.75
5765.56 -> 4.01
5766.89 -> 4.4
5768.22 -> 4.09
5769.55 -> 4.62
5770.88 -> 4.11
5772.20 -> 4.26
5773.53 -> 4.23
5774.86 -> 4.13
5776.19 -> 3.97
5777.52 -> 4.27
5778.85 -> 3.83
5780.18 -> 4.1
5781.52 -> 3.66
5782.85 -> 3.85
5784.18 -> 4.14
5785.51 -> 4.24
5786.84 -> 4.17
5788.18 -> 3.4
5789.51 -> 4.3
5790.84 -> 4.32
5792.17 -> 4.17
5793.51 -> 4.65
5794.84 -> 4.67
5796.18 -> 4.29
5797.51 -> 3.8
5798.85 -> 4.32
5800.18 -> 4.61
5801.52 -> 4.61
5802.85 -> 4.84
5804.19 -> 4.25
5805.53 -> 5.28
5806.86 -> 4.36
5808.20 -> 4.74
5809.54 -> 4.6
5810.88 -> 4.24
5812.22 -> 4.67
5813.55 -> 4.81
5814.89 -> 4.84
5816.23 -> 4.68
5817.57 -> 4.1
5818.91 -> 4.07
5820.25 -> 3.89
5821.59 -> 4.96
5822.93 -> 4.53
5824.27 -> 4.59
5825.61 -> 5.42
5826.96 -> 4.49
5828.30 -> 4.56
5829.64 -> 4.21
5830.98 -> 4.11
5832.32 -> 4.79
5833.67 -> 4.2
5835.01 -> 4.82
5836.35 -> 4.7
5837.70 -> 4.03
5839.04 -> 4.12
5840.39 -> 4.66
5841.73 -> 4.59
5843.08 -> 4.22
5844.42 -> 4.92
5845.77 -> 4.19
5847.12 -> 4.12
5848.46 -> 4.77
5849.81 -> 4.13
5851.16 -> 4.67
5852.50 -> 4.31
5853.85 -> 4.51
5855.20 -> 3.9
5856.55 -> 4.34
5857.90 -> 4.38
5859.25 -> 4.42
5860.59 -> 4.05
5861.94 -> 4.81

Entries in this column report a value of 0.66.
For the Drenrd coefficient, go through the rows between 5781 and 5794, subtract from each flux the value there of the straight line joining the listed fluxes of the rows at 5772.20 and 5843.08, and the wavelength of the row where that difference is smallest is 5788.18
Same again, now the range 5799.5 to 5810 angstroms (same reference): 5804.19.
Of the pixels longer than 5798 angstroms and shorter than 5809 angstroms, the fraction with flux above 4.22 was 1.00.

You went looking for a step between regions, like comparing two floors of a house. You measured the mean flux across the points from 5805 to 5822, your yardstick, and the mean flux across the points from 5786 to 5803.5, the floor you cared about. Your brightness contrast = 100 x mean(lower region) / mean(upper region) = 95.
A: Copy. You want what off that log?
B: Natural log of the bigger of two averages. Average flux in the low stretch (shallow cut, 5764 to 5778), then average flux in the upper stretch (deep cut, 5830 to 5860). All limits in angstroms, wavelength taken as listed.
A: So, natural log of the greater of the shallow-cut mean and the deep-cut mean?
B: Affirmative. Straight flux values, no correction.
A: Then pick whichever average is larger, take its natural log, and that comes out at 1.48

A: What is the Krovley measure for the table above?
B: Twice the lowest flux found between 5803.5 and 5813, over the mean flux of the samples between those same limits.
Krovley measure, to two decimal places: 1.85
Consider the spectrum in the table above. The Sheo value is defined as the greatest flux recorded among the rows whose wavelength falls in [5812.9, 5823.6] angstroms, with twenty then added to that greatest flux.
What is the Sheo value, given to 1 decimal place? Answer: 25.0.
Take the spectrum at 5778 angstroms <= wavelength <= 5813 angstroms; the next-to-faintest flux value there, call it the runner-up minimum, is 3.66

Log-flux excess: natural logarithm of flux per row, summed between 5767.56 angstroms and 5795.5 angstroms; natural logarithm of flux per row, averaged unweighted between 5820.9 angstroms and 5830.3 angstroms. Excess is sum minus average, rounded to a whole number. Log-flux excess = 28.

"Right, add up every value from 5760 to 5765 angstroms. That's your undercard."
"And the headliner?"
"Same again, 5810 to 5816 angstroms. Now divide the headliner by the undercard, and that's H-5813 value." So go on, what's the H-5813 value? 1.08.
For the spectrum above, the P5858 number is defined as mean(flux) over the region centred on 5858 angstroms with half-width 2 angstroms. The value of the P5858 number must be 4.38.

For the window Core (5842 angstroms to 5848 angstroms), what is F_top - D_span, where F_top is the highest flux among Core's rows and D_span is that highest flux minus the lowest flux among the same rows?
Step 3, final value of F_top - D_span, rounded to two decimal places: 4.12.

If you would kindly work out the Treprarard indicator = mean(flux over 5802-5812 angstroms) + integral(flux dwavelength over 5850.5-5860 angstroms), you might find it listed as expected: 46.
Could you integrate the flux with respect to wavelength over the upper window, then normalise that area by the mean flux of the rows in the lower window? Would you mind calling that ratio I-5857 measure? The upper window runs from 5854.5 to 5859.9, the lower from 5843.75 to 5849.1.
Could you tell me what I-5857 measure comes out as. 5.11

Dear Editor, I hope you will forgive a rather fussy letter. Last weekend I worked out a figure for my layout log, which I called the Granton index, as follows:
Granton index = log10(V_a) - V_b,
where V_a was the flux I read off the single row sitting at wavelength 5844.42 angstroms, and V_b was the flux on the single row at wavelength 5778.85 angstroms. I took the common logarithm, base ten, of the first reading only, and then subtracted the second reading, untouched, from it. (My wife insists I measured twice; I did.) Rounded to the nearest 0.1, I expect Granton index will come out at -3.1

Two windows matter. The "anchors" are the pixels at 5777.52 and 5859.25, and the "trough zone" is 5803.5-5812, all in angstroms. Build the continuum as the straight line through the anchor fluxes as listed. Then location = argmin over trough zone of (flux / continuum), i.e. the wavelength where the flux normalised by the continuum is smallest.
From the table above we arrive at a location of 5810.88 angstroms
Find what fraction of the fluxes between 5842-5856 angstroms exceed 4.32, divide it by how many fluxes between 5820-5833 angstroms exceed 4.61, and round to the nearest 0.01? 0.13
